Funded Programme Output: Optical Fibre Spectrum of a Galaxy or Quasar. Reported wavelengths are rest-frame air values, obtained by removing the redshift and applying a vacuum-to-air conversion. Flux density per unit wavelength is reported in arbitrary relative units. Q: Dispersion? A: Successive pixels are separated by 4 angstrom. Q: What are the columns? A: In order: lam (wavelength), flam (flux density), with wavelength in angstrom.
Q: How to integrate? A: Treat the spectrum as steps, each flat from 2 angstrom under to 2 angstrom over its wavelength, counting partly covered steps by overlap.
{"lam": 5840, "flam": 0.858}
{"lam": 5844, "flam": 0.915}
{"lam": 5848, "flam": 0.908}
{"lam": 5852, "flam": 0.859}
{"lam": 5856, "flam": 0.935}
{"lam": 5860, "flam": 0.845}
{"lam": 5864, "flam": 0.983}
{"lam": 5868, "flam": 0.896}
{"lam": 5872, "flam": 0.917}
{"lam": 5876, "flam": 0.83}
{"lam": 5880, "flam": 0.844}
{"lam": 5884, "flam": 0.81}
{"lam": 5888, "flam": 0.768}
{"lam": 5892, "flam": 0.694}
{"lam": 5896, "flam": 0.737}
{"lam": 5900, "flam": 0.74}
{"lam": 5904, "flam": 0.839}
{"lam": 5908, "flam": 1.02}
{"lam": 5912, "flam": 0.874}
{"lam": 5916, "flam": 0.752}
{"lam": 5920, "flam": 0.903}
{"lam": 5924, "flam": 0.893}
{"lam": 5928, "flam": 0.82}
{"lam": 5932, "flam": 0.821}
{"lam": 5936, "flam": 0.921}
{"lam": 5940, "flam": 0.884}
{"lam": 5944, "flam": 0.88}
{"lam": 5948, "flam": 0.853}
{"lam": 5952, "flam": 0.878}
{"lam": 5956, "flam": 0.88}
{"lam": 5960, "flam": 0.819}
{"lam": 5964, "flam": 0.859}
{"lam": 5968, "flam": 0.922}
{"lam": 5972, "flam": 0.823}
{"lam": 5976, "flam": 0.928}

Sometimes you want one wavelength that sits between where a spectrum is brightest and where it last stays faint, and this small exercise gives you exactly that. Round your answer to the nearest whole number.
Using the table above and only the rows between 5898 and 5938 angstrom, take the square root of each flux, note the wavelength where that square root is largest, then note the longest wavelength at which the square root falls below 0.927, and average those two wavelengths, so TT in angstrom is 5920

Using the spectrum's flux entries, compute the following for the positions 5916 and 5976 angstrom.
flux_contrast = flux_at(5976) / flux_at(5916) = 1.23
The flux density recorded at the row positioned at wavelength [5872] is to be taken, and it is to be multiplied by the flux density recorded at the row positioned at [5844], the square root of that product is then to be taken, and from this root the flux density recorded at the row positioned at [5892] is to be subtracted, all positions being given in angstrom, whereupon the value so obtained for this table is 0.22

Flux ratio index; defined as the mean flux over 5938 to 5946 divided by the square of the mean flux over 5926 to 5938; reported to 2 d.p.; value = 1.21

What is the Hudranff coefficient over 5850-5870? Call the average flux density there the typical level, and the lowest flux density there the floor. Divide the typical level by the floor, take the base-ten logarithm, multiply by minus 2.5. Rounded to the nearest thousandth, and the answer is -0.073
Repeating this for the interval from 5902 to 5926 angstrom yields -0.171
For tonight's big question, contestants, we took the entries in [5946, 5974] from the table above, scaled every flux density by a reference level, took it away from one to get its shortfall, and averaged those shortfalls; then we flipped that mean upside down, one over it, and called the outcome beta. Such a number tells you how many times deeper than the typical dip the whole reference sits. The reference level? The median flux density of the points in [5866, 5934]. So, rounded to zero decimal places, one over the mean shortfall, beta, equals -26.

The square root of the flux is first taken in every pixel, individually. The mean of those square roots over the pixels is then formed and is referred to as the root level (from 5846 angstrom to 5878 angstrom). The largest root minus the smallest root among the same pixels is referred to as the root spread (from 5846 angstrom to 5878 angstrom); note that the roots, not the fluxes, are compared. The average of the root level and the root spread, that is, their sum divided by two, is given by 0.513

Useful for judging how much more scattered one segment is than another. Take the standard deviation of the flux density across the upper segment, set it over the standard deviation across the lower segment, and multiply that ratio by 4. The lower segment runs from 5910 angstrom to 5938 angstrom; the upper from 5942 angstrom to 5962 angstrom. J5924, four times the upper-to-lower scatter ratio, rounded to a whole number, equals 2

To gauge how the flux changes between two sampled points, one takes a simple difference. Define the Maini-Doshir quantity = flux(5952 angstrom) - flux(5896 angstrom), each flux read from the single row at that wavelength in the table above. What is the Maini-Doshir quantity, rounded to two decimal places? 0.14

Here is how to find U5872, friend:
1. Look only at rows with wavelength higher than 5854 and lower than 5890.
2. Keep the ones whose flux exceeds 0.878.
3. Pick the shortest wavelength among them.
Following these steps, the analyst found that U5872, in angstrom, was 5856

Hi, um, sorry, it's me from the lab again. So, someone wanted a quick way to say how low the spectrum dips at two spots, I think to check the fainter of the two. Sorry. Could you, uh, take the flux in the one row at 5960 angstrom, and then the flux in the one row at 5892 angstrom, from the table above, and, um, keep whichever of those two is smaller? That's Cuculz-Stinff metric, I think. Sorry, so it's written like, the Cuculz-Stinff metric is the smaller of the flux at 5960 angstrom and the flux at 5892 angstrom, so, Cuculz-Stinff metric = 0.69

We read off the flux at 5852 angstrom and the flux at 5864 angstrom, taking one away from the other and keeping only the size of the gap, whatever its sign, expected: 0.12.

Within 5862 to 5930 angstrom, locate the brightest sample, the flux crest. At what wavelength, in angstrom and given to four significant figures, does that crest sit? 5908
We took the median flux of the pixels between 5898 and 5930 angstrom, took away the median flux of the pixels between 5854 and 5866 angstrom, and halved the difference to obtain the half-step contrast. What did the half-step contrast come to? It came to -0.039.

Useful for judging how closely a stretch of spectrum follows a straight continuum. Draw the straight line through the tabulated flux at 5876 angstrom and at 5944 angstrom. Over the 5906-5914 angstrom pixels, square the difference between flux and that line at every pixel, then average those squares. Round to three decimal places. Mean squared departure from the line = 0.014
